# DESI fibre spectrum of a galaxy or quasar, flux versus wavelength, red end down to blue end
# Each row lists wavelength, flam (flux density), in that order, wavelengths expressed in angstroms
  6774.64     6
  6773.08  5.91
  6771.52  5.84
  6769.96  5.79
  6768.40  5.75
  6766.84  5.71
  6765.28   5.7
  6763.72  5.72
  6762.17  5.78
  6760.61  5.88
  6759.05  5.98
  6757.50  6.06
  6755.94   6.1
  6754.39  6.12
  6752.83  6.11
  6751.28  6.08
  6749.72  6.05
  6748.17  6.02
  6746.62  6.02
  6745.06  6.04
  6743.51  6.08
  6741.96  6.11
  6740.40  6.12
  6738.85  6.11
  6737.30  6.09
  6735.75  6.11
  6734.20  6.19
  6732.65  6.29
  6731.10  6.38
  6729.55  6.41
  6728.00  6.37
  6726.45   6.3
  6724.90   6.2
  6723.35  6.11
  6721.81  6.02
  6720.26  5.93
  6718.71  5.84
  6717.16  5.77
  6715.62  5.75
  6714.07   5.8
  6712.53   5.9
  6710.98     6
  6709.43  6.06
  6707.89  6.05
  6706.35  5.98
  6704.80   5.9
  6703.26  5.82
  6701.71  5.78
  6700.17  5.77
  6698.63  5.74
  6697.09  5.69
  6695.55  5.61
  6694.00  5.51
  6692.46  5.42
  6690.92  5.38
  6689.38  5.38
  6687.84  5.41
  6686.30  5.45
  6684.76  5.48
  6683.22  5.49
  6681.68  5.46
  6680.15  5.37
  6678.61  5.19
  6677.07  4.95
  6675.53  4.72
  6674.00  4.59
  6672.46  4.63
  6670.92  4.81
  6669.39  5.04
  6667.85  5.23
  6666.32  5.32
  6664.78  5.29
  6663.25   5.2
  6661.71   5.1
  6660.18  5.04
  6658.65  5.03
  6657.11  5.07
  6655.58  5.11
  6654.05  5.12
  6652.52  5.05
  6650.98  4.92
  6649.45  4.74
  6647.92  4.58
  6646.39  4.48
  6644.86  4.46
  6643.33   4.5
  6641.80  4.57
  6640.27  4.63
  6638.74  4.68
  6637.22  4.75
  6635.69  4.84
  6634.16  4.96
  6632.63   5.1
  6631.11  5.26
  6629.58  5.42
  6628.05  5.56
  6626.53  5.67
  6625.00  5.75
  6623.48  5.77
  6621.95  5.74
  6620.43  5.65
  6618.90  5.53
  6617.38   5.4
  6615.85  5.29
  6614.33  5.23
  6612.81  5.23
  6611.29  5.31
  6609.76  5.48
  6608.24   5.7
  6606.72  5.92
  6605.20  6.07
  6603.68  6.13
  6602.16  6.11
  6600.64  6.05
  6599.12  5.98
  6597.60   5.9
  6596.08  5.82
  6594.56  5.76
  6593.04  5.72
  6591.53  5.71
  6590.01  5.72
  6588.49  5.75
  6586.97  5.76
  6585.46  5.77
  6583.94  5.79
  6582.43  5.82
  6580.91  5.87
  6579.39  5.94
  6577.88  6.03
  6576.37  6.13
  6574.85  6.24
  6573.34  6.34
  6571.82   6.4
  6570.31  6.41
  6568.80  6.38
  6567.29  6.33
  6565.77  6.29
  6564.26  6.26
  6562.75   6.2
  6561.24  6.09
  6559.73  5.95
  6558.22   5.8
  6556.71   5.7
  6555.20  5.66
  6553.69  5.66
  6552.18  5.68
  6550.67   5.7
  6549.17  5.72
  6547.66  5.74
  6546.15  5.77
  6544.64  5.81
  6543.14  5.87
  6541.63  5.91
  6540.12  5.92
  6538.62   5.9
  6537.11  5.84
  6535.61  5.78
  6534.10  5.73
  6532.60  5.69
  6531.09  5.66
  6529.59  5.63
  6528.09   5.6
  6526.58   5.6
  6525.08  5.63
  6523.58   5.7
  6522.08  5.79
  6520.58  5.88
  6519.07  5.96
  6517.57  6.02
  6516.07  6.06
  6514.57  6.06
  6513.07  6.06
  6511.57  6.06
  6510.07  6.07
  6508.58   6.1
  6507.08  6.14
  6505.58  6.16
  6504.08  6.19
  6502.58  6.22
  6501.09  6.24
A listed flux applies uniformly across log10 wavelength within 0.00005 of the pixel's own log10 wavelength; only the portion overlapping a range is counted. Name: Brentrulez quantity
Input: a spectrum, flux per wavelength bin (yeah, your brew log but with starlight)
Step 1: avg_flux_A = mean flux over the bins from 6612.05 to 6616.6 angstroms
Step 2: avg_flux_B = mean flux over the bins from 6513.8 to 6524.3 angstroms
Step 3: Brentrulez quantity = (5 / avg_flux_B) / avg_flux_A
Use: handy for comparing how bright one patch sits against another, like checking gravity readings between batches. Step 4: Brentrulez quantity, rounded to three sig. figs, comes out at 0.161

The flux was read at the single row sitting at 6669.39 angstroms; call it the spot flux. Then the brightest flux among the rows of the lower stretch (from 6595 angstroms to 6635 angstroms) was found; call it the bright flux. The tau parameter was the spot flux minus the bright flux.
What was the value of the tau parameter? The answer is -1.1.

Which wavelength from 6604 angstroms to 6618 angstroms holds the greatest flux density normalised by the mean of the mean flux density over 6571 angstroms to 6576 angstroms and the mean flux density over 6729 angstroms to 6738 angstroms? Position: 6605.20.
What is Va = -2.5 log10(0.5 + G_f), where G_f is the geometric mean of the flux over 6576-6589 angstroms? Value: -2.01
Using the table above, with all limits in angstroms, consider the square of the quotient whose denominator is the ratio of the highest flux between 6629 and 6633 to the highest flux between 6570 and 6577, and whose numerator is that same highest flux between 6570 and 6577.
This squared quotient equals 57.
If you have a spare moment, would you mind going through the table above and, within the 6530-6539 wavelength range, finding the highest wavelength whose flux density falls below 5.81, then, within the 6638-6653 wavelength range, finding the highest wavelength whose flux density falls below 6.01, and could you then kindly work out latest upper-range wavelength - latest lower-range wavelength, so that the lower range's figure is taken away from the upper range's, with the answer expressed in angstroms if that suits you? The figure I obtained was 116.9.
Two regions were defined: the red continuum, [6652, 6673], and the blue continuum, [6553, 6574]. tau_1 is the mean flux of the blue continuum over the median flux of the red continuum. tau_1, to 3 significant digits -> 1.20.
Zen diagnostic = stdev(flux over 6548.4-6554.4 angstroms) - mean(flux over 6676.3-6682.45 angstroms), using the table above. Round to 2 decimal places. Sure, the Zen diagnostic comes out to -5.22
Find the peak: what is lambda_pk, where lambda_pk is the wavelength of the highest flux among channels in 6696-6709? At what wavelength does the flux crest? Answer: 6707.89 angstroms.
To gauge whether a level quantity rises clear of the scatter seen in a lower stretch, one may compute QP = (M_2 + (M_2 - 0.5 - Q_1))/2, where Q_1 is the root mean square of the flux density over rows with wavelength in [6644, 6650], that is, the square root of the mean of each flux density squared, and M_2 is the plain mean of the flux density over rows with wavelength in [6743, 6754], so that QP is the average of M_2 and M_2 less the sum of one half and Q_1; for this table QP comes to 3.5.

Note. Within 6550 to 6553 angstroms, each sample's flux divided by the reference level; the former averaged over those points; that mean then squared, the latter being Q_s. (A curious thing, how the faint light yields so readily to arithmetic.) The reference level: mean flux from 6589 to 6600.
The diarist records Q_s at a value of 0.96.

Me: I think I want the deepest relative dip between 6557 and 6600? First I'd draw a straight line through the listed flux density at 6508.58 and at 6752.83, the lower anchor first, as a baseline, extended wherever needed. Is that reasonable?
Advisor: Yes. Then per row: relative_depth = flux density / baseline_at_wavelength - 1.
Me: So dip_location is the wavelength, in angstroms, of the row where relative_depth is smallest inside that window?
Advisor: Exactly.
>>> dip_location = 6591.53 angstroms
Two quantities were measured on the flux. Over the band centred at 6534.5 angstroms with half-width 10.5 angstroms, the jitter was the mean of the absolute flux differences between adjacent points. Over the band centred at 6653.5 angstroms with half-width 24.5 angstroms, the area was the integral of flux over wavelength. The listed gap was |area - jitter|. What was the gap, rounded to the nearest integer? 241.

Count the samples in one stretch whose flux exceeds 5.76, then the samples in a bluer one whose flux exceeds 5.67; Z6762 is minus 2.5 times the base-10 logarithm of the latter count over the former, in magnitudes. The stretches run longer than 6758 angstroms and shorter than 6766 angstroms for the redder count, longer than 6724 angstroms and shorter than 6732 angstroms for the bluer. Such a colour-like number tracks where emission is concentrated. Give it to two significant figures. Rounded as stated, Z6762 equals -0.55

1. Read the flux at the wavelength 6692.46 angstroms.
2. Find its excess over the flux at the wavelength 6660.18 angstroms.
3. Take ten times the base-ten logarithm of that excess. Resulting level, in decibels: -4.2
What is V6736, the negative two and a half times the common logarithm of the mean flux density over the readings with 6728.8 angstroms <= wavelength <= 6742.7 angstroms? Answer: -1.98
